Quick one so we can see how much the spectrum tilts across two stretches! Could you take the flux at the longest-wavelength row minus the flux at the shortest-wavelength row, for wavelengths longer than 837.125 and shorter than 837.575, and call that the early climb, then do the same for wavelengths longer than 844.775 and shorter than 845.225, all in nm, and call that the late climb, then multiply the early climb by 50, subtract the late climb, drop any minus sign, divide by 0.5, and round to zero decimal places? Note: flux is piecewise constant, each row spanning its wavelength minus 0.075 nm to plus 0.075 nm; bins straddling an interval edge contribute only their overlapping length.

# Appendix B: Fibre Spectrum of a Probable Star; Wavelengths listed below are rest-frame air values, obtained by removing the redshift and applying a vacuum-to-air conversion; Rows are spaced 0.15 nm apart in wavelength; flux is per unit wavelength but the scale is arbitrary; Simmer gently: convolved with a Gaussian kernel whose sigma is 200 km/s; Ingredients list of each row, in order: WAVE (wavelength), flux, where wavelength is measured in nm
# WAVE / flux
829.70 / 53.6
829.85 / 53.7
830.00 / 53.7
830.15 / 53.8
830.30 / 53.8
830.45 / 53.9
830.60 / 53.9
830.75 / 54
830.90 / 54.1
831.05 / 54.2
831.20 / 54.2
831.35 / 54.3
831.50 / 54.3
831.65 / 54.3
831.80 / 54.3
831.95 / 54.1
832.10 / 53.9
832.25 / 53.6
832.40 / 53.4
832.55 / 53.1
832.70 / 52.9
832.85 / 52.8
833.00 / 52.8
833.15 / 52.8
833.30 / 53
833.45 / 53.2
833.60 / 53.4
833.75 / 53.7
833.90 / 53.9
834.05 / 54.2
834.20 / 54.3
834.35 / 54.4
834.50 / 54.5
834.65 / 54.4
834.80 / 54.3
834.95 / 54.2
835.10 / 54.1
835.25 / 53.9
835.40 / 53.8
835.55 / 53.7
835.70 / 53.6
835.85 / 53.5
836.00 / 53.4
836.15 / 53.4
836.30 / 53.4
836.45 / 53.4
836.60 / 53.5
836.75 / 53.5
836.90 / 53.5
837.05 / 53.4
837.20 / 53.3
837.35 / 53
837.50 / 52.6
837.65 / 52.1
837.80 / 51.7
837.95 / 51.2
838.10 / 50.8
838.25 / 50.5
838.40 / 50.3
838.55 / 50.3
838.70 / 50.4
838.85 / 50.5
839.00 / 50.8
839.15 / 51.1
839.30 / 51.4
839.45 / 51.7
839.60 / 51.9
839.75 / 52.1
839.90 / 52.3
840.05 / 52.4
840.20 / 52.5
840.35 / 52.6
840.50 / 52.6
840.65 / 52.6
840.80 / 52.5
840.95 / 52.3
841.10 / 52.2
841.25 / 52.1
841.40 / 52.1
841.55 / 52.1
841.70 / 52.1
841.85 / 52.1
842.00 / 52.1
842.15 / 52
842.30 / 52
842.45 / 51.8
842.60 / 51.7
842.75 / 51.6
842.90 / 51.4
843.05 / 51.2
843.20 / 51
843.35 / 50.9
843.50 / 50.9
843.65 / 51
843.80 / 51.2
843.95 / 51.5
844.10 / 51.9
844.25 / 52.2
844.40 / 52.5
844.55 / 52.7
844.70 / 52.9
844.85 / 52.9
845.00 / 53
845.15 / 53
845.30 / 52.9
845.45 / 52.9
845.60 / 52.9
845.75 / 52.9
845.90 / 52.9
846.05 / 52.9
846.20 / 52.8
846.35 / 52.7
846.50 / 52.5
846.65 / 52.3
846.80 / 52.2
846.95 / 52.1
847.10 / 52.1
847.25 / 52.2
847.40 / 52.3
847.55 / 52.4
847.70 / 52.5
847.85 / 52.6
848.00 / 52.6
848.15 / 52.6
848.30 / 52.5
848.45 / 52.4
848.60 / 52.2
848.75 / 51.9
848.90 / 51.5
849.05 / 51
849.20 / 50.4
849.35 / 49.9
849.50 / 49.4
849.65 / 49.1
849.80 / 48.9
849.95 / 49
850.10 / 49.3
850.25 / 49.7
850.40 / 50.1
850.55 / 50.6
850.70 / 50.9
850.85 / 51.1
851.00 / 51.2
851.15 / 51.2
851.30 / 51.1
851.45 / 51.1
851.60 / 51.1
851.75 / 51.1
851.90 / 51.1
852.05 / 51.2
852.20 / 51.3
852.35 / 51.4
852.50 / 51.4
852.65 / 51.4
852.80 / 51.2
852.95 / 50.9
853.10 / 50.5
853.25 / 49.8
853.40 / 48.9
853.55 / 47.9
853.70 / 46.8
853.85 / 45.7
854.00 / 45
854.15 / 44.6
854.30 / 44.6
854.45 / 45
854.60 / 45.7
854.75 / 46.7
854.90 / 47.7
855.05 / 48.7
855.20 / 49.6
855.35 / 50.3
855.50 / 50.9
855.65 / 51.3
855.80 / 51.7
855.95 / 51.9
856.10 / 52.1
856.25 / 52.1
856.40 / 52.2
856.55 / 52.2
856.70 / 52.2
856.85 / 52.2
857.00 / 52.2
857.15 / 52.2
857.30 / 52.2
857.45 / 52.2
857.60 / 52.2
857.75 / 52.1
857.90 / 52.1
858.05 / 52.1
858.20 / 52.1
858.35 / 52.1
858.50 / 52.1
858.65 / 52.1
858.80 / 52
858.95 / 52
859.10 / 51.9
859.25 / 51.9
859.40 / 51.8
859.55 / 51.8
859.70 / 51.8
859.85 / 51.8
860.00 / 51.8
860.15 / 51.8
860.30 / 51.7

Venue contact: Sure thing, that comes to 70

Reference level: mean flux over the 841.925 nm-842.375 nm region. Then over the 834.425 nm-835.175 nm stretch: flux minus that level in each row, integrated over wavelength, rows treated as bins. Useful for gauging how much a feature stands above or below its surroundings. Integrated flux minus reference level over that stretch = 1.7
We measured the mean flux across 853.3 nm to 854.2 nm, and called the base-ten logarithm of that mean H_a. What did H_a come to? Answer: 1.67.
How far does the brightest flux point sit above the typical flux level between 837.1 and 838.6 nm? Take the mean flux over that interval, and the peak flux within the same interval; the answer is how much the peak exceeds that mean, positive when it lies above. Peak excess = 1.7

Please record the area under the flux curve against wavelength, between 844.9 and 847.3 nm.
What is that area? 126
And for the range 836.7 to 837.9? 63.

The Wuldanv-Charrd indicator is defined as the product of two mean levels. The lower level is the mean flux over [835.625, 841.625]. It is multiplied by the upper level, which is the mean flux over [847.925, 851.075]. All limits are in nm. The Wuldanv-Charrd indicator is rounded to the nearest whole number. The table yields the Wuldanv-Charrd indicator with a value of 2651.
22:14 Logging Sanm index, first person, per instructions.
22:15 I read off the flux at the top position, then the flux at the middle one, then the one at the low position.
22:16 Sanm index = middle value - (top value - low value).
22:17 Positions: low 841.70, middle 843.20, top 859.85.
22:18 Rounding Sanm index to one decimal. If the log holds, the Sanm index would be 51.3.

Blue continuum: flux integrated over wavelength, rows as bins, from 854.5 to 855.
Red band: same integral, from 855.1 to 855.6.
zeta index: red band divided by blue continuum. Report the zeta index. 1.08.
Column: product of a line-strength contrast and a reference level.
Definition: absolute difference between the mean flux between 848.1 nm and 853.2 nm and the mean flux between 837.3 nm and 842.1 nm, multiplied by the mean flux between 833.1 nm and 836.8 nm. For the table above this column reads 49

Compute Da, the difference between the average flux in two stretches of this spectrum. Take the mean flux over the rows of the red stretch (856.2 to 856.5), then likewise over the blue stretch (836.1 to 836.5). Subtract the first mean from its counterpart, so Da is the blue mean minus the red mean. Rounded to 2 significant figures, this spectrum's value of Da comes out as 1.2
